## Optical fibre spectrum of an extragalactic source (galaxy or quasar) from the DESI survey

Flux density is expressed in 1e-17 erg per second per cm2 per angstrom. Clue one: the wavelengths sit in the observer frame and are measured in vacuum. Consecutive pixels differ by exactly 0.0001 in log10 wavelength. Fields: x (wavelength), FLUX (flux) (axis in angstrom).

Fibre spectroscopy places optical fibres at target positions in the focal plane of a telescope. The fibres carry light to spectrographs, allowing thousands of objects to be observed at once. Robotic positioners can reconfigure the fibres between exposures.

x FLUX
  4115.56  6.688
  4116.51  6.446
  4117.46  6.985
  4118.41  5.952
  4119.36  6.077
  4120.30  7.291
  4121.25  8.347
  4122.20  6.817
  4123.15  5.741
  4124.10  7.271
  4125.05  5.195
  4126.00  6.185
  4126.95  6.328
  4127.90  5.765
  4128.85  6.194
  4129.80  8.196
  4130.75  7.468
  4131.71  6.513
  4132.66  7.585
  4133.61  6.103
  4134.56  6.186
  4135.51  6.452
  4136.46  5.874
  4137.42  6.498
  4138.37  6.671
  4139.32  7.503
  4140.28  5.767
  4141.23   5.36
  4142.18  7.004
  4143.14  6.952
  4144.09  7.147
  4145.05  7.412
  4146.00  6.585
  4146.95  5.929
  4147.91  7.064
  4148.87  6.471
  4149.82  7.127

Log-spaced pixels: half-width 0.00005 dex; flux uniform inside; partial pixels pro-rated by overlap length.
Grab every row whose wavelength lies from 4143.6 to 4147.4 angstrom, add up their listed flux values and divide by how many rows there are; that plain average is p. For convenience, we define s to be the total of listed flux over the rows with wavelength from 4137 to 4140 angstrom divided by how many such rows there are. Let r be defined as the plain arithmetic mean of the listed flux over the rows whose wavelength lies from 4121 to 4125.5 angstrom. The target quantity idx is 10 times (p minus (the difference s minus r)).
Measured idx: 66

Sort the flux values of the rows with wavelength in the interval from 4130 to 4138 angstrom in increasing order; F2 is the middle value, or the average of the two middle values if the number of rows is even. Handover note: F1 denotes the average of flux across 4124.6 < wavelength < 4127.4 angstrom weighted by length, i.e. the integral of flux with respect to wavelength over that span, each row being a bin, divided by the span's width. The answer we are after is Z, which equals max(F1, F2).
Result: 6.5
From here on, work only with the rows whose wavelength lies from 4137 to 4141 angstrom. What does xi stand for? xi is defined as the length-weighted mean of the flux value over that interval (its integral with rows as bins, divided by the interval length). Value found 6.54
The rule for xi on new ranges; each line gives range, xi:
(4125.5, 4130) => 6.43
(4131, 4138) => 6.49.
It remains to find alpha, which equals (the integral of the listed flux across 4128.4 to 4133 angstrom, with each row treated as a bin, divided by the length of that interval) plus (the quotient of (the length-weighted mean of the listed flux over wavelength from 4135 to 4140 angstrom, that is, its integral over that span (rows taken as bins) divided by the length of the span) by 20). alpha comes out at 7.50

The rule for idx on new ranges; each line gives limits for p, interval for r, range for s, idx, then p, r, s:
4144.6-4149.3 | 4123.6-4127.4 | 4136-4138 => 68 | 6.69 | 6.24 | 6.19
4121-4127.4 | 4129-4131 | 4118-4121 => 79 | 6.55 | 7.83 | 6.44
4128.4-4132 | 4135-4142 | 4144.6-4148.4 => 66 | 7.09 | 6.30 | 6.75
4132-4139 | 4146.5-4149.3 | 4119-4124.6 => 60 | 6.48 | 6.49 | 6.92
